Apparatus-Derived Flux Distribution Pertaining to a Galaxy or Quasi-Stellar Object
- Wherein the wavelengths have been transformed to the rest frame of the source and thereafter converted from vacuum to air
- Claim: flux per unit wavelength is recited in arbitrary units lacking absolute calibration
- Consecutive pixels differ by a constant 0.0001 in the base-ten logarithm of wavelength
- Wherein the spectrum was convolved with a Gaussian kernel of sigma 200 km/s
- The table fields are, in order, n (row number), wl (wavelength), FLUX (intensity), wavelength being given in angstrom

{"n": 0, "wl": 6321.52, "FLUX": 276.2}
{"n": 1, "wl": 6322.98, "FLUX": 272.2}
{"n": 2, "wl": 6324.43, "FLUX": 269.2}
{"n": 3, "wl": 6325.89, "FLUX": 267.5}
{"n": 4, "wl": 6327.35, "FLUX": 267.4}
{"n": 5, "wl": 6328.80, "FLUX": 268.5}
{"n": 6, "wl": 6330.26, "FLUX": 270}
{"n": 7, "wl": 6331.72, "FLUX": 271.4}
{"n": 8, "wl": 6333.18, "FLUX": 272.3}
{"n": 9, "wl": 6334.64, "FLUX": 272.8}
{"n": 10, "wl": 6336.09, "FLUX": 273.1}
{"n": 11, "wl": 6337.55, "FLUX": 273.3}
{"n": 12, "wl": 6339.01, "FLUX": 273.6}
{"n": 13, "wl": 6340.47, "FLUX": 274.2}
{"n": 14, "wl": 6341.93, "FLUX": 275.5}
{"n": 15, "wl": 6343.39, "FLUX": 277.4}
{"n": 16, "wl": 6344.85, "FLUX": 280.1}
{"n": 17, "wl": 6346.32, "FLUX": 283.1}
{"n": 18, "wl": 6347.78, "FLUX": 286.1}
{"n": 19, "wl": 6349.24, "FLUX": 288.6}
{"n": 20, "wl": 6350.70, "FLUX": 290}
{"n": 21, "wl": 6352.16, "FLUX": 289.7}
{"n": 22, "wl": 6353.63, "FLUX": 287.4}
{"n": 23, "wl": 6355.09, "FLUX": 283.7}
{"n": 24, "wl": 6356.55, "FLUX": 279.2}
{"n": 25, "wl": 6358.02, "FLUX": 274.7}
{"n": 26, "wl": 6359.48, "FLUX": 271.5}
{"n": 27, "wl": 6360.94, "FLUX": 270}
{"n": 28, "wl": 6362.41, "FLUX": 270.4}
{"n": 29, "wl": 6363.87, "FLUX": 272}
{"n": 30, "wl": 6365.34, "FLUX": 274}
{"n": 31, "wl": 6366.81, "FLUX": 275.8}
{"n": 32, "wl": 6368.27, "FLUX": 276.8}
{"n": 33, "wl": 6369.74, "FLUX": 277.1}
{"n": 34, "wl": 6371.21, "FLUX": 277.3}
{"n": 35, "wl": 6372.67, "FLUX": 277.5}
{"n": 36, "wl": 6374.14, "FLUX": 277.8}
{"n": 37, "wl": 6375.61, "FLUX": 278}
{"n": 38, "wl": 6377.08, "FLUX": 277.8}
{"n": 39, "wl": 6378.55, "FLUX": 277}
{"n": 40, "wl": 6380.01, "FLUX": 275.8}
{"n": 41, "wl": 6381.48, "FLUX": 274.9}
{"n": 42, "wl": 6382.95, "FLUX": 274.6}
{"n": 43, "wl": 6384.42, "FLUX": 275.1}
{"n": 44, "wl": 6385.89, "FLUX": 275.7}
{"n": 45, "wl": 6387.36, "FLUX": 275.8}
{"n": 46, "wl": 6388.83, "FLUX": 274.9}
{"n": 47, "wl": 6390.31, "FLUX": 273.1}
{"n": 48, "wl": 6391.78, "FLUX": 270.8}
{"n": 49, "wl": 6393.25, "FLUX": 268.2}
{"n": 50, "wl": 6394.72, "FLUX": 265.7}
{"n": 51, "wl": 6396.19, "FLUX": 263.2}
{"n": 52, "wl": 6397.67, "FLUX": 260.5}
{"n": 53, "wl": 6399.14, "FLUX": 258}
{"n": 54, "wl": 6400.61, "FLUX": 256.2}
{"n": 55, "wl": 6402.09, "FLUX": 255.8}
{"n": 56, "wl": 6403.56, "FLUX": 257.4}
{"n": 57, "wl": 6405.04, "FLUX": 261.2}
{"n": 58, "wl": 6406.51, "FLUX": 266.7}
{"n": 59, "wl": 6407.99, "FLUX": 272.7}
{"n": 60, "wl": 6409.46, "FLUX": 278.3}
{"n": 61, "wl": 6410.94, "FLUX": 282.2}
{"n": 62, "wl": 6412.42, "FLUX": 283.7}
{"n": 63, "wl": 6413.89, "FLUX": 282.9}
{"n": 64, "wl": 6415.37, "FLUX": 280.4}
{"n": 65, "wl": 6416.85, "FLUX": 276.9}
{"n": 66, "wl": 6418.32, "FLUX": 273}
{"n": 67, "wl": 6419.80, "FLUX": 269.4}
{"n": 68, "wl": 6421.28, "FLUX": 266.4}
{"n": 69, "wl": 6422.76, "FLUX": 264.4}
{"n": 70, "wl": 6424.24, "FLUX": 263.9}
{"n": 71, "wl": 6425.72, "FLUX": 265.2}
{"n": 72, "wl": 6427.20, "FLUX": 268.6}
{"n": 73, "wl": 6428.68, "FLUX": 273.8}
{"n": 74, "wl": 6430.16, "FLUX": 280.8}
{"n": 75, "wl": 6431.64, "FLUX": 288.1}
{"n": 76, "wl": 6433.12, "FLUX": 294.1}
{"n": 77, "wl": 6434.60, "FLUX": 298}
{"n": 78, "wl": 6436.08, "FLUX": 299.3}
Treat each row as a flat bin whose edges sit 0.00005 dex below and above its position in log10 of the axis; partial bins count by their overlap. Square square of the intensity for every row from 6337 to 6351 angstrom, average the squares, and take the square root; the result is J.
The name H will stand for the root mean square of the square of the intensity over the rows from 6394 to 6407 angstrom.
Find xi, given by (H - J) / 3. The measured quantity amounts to -3567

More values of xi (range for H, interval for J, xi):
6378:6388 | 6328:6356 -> -586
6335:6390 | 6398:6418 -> 1256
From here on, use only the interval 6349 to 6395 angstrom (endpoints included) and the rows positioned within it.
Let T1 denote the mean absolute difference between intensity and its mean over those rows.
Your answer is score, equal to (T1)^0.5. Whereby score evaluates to 2.03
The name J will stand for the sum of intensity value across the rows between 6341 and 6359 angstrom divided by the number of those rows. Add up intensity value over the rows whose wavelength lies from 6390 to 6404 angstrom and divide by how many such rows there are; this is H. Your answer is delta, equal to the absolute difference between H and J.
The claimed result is 20.1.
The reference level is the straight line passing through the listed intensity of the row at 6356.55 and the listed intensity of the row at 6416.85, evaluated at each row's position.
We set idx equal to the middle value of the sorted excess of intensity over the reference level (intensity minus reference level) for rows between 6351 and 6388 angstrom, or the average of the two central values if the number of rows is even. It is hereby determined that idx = -2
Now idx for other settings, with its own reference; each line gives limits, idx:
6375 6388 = -2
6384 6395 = -4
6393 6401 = -16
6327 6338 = -8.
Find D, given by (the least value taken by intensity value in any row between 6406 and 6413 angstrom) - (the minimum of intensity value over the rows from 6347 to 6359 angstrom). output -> -8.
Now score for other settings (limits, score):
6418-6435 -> 3.14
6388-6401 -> 2.34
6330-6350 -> 2.16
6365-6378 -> 0.95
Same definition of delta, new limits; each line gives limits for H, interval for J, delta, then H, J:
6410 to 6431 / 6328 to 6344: 0.8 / 274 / 273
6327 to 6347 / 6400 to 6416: 3.1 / 274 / 271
